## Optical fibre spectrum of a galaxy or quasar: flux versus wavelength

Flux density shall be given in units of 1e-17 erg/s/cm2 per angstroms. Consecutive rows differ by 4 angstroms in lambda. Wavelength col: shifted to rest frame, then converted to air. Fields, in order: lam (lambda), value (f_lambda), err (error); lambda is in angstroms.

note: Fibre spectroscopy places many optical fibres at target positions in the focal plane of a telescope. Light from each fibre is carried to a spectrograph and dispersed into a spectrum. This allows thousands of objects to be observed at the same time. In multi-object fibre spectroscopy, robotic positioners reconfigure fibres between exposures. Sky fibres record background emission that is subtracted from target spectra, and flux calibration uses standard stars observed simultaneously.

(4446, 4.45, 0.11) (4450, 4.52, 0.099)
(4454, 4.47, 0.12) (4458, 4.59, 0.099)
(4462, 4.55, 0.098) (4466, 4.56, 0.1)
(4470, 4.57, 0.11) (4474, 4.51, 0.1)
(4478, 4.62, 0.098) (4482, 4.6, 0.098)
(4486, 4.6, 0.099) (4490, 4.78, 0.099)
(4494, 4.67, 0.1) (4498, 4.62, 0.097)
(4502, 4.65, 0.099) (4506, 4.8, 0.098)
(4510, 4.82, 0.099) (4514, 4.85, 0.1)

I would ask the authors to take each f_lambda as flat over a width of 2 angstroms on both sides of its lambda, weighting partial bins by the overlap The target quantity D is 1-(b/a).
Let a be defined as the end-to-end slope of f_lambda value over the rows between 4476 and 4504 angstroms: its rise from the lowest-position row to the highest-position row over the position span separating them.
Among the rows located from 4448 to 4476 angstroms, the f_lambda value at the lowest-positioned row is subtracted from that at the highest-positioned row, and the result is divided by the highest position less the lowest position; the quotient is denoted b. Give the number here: 1.33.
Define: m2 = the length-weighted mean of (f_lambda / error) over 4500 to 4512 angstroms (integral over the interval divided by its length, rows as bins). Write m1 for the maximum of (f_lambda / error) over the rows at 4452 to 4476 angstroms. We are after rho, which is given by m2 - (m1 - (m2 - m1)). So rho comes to 3.6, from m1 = 46.4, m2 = 48.2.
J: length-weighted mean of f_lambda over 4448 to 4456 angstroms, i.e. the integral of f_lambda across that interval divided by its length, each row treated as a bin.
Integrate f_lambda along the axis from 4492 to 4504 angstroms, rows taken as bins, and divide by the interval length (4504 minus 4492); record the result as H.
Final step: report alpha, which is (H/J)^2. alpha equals 1.07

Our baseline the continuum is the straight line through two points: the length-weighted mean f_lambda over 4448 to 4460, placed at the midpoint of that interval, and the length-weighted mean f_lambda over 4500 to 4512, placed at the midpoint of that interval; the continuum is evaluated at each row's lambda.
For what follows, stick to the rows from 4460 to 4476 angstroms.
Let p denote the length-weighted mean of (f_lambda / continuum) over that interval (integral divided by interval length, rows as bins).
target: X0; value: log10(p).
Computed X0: -0.0039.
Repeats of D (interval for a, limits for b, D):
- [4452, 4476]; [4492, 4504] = 2.25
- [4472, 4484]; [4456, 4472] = 1.15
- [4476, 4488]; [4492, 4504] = 0.00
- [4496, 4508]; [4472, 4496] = 0.64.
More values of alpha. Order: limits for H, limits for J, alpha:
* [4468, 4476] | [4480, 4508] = 0.94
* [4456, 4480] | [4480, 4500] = 0.96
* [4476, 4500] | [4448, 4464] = 1.05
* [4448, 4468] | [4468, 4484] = 0.98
